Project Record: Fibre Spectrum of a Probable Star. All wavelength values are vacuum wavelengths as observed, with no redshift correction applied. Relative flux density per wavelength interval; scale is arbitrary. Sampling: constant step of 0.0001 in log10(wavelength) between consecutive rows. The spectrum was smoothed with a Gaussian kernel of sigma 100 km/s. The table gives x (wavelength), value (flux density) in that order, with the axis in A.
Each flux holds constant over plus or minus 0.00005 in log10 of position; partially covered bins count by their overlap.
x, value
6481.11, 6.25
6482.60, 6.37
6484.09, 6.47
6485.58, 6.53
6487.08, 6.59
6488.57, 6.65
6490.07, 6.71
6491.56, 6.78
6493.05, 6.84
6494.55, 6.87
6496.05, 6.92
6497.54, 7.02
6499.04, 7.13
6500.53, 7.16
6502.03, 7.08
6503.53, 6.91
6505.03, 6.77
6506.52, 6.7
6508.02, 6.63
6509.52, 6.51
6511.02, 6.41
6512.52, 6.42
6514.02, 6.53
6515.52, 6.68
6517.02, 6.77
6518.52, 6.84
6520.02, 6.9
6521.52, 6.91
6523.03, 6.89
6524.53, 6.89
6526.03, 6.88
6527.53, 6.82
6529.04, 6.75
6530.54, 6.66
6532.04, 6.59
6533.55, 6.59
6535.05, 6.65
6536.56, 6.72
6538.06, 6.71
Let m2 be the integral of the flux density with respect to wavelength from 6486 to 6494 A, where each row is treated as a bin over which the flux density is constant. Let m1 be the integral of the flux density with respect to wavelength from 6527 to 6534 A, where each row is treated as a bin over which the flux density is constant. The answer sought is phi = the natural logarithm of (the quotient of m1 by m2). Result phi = -0.14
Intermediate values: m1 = 46.7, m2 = 54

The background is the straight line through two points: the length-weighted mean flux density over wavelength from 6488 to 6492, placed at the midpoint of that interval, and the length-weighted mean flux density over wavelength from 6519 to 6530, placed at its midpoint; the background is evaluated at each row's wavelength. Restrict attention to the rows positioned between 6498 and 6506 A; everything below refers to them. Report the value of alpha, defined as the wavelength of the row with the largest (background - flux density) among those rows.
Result 6505.03 A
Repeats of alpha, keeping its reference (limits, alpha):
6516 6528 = 6517.02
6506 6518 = 6511.02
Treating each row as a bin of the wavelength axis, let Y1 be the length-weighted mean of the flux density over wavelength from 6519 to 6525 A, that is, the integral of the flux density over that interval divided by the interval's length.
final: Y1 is 6.9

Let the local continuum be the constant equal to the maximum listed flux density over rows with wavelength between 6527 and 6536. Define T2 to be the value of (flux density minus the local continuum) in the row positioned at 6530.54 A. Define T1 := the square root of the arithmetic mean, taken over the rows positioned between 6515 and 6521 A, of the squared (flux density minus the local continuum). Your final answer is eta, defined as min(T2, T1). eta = -0.16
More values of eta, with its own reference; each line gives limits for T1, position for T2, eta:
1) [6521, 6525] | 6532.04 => -0.23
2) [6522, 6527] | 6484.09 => -0.35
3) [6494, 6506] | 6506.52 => -0.12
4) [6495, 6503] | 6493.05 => 0.02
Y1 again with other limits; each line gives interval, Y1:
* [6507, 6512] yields 6.5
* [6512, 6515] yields 6.5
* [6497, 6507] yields 7.0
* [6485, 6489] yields 6.6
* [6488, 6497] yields 6.8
